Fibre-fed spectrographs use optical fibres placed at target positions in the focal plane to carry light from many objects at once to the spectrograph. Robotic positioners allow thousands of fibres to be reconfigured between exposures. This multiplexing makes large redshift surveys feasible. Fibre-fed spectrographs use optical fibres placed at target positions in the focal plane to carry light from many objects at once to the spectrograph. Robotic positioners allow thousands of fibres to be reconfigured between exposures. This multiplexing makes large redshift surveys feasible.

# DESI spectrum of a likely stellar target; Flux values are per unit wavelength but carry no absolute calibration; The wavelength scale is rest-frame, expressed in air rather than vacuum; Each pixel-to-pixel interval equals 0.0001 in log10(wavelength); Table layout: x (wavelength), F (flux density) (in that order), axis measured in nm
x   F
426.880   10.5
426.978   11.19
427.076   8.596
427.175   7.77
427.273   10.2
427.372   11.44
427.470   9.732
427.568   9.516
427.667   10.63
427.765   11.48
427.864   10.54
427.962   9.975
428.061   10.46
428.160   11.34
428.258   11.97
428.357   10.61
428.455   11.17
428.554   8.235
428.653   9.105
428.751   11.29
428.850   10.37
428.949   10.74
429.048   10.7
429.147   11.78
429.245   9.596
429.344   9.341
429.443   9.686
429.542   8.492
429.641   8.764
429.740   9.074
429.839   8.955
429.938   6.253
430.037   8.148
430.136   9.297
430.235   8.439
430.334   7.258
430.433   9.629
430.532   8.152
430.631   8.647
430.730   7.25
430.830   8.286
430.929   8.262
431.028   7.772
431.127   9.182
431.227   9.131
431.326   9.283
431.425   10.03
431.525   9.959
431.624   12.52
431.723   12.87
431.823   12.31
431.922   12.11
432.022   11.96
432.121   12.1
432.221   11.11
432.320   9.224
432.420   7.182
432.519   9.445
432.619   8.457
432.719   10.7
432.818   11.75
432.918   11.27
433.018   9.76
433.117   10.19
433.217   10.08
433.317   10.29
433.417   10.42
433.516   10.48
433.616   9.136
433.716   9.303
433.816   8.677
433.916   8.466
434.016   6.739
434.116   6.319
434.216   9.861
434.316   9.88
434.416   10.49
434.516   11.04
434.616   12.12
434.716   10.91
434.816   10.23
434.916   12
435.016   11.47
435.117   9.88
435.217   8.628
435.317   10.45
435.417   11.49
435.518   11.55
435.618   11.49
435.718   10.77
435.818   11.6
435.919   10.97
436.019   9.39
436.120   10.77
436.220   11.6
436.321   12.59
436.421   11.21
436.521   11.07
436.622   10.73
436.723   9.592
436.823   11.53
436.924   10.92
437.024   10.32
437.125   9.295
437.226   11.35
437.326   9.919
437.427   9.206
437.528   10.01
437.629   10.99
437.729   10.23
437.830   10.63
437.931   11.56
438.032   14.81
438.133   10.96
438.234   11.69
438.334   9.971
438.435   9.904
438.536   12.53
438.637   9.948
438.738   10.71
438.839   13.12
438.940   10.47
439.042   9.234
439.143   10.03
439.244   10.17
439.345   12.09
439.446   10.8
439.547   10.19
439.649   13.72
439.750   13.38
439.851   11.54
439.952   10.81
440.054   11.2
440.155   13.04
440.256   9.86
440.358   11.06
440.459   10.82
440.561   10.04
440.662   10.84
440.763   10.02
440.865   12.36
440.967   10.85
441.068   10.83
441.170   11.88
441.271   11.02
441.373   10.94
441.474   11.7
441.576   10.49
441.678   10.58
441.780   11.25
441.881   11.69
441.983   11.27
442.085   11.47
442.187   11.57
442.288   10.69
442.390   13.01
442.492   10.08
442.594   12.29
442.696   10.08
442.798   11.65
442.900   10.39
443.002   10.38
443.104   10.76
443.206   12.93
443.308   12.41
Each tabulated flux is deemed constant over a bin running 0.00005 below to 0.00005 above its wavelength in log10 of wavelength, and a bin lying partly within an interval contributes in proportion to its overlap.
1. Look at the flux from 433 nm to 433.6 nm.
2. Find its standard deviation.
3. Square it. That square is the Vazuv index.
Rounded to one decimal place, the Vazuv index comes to 0.1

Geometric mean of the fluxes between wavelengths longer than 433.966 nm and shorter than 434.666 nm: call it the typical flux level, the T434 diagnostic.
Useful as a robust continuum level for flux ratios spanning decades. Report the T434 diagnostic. 9.3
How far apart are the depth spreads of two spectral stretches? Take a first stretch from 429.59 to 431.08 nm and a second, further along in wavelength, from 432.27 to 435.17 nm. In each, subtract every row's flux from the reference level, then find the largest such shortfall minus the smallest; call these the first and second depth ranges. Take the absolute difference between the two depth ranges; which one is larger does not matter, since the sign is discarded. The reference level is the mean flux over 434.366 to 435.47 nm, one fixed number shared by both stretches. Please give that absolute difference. 2.4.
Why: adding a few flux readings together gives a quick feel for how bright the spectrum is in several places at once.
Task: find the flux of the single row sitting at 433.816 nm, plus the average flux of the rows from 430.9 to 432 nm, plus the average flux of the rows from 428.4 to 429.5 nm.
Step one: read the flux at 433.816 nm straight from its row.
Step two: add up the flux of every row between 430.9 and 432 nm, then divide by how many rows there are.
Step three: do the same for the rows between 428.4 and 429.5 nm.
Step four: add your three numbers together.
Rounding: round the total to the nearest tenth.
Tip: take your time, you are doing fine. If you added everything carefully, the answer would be 29.2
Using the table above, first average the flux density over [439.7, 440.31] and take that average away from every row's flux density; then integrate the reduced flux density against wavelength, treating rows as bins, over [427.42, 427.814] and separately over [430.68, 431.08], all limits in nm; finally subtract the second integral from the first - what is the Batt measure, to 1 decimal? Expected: 1.0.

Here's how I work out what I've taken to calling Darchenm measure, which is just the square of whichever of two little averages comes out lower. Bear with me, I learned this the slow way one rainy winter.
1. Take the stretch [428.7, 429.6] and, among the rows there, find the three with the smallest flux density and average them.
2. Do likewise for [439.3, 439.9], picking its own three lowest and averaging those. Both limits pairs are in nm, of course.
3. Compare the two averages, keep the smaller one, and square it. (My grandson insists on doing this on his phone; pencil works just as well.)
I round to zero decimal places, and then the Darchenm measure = 84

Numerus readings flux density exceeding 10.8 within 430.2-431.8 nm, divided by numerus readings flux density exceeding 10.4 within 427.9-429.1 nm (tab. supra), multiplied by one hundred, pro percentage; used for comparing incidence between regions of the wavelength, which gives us 25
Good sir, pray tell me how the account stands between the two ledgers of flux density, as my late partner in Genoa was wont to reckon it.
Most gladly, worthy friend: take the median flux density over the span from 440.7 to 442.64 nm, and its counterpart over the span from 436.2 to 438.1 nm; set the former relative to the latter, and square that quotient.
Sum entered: 1.06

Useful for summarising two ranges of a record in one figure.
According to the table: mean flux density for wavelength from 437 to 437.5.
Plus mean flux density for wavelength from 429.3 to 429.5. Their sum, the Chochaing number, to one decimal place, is 19.5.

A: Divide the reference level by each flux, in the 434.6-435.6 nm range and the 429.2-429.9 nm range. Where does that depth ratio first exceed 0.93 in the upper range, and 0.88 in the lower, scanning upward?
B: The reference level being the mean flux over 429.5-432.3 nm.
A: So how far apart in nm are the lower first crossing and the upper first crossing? 5.87 nm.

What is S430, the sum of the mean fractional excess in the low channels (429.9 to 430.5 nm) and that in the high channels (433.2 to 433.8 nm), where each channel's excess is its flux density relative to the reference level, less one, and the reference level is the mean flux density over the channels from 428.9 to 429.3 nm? -0.31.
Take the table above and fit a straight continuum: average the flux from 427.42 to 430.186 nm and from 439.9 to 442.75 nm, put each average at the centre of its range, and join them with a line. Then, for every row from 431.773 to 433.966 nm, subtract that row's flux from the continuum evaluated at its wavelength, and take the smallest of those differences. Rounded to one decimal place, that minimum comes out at -2.1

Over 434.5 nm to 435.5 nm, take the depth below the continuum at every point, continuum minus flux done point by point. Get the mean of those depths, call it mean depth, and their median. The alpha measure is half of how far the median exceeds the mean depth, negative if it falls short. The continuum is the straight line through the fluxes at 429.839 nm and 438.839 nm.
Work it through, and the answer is -0.16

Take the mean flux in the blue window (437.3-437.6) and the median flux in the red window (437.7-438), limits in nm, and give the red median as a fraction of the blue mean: 1.1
